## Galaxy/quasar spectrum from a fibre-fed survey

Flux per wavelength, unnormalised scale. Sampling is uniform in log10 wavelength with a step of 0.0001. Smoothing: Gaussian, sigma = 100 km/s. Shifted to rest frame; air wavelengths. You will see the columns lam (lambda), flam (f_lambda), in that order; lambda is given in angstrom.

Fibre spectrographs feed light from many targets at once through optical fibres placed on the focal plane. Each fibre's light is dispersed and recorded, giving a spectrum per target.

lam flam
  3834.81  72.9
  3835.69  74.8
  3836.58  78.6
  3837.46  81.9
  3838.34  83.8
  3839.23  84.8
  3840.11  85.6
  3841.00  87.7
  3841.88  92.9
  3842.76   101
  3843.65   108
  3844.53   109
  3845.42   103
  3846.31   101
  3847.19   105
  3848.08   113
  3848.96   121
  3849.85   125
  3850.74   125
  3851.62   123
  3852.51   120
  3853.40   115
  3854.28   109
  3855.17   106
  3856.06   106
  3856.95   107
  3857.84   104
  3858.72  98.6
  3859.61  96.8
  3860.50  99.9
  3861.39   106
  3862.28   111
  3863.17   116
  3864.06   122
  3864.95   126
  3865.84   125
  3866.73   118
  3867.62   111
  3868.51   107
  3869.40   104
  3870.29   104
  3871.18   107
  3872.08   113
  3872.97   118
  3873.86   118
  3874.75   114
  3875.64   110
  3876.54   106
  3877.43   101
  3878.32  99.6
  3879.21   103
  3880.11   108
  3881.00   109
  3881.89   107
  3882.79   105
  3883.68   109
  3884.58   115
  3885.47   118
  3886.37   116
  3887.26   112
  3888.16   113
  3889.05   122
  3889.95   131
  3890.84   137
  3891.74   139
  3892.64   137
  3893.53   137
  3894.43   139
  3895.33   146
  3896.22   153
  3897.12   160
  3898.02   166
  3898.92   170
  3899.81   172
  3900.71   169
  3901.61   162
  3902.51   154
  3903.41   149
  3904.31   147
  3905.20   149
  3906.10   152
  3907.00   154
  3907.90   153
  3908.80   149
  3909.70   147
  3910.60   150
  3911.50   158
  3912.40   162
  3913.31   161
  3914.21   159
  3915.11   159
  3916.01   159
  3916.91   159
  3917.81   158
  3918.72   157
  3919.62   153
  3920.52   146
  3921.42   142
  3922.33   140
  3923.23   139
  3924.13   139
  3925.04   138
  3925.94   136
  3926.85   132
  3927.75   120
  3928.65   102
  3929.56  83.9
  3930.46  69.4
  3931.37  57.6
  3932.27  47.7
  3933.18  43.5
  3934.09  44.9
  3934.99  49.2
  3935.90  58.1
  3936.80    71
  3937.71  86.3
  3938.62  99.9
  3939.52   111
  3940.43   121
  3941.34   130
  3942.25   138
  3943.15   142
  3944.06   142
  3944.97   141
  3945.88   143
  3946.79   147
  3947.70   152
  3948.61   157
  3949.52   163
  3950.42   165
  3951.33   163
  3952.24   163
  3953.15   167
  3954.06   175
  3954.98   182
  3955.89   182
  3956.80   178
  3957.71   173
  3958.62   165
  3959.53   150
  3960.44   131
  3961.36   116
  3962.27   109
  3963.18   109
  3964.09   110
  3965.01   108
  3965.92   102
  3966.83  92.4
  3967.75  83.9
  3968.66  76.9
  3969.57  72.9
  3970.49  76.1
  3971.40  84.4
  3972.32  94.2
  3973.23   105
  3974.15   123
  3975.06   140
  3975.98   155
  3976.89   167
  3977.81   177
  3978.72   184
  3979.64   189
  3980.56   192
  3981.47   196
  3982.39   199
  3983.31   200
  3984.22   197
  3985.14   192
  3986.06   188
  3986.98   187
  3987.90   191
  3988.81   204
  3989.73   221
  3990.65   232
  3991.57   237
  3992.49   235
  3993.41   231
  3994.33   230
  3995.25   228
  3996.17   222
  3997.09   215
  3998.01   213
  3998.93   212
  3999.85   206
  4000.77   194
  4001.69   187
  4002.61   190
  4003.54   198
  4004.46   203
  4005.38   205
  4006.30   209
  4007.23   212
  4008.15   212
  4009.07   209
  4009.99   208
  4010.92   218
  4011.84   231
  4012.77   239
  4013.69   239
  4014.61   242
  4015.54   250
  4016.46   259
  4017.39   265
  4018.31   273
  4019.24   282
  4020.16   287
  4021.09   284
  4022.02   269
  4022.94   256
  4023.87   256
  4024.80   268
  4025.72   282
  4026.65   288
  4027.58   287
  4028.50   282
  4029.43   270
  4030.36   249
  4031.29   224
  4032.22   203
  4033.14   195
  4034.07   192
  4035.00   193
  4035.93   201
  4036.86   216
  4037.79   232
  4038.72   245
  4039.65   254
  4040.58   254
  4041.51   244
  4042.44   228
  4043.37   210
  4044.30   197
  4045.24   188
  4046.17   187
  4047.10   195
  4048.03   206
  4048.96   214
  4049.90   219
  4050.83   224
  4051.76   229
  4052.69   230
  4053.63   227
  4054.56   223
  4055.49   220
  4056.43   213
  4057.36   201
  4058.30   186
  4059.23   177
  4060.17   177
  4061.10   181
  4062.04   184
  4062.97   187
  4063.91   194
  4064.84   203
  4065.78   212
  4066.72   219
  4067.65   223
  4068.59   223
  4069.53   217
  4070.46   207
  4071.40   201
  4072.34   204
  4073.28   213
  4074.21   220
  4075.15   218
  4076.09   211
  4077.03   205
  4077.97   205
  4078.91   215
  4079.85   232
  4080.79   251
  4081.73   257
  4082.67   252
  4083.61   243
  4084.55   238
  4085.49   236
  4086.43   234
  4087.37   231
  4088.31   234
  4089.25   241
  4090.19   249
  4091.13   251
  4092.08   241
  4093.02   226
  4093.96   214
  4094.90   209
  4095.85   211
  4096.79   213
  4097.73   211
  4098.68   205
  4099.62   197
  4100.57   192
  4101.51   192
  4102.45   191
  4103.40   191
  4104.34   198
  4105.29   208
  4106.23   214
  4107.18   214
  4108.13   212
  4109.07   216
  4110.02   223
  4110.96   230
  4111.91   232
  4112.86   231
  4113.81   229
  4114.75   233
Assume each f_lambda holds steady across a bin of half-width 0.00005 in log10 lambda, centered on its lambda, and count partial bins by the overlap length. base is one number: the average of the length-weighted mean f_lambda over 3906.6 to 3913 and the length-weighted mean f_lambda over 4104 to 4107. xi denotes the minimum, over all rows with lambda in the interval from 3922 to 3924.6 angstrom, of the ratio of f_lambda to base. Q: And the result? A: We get 0.8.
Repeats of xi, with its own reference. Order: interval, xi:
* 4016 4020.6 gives 1.4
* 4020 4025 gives 1.4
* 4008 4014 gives 1.2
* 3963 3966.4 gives 0.6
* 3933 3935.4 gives 0.2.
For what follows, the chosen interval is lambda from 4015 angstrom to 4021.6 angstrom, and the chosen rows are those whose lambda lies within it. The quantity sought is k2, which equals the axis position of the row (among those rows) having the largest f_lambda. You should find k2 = 4020.16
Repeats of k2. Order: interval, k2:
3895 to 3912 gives 3899.81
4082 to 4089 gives 4082.67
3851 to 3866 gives 3864.95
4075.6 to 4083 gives 4081.73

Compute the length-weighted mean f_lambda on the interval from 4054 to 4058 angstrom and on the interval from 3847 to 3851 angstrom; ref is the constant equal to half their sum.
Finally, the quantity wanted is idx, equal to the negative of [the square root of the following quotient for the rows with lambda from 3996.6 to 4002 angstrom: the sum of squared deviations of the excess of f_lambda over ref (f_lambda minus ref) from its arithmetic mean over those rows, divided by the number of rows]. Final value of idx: -10.5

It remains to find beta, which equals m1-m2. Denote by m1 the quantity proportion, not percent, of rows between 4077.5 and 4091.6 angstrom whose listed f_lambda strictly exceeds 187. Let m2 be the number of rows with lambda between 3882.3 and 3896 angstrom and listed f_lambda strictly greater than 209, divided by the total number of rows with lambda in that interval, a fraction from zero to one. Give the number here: 1.0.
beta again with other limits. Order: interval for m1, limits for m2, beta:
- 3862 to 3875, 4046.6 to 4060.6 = -0.6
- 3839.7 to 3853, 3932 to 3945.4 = 0.0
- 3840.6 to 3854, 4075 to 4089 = -0.9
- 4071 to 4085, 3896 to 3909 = 1.0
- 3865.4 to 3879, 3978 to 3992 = -0.2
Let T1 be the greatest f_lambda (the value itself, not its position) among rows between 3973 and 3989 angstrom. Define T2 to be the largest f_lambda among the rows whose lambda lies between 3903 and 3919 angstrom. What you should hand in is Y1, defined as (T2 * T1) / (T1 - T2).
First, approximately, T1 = 204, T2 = 162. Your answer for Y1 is 787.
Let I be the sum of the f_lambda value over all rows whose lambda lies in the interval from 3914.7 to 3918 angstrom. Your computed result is 635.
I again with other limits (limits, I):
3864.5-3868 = 480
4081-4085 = 990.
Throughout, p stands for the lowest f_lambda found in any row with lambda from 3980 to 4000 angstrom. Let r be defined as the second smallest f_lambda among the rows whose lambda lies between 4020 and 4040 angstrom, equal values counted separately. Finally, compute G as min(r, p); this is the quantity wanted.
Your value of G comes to 187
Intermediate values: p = 187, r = 193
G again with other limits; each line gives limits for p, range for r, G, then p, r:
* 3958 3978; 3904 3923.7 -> 73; 72.9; 140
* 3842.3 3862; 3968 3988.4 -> 76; 96.8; 76.1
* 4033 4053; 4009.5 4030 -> 187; 187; 218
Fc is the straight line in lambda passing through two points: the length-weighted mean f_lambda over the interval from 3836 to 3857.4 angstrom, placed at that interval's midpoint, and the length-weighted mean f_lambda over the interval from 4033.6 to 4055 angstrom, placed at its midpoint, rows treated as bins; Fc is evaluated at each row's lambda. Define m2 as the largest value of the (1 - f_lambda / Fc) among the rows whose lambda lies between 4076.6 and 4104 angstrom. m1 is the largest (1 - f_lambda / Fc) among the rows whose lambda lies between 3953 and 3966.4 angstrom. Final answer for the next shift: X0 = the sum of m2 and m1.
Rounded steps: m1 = 0.41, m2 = 0.24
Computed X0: 0.65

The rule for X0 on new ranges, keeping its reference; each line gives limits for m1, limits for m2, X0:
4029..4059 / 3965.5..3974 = 0.76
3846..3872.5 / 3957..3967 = 0.59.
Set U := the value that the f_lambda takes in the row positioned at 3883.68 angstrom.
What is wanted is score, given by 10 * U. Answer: 1090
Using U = 109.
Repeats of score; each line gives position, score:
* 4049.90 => 2190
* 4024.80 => 2680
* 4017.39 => 2650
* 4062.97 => 1870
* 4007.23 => 2120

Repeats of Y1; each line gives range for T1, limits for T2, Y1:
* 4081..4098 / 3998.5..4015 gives 4146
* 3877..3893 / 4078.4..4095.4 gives -303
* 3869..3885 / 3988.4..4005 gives -235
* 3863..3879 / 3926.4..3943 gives -1449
